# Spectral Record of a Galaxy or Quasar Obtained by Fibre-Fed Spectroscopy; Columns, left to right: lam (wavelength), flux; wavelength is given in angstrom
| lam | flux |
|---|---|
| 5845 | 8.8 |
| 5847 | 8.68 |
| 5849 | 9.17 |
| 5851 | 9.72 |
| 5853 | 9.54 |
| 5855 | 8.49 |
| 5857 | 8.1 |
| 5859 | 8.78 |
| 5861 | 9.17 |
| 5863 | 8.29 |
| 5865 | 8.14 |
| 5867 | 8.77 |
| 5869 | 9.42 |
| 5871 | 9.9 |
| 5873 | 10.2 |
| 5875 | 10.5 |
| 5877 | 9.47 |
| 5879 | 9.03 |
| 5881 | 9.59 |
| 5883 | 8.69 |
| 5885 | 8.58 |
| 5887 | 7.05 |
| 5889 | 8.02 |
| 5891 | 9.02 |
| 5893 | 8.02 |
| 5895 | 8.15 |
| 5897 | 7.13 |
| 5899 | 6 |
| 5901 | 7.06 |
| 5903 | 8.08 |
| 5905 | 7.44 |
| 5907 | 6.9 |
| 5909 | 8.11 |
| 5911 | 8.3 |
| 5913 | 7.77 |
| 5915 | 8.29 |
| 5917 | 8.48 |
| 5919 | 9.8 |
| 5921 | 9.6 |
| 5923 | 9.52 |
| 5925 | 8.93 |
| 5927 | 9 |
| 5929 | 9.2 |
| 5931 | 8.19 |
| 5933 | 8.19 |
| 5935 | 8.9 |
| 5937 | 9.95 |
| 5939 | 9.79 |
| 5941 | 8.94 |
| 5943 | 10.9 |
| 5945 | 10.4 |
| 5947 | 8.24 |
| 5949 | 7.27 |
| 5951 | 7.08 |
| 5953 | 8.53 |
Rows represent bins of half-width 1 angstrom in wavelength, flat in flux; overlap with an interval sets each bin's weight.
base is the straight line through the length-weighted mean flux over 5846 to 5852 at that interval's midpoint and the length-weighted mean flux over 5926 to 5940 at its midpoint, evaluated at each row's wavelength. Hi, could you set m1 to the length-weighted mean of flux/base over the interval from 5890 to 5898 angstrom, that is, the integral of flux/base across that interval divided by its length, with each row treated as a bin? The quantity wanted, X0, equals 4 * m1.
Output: 3.55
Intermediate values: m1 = 0.89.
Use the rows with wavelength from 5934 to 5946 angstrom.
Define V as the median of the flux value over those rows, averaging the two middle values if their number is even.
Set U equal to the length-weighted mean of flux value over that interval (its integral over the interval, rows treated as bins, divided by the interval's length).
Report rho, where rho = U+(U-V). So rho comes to 9.8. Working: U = 9.8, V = 9.9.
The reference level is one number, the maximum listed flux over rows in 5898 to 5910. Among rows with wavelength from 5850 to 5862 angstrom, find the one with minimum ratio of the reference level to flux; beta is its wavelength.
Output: 5851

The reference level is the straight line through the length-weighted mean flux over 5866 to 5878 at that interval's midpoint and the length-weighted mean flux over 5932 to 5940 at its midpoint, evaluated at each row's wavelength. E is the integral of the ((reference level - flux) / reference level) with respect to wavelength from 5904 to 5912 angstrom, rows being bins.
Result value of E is 1.5 angstrom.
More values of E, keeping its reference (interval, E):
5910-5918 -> 1.0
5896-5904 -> 2.0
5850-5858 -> 0.7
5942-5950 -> -0.1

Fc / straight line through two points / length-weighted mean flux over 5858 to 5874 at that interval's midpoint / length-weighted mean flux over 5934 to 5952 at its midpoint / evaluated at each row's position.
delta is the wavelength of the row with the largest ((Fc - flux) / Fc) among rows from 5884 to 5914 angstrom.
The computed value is 5899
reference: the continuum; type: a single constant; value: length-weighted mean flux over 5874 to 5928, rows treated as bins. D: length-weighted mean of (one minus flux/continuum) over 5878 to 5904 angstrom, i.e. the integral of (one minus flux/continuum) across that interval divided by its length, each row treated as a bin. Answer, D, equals 0.04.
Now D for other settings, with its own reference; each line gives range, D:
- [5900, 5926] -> 0.01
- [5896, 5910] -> 0.14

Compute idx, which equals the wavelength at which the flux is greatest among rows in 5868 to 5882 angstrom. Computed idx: 5875 angstrom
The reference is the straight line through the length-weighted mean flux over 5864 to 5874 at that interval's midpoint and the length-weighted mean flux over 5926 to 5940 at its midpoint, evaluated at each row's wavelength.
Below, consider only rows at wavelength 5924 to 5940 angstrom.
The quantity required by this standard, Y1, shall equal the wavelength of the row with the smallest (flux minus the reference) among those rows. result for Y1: 5931 angstrom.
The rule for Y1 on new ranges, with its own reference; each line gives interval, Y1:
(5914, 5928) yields 5915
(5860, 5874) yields 5865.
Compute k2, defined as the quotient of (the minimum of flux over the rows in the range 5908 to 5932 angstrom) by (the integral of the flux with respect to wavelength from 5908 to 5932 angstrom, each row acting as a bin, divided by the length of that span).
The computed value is 0.89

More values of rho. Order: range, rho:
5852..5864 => 8.8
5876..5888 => 8.6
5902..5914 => 7.6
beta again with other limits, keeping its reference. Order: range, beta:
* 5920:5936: 5921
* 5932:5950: 5943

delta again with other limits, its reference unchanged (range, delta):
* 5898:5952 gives 5899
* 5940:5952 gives 5951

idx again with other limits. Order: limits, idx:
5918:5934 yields 5919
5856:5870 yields 5869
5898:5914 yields 5911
